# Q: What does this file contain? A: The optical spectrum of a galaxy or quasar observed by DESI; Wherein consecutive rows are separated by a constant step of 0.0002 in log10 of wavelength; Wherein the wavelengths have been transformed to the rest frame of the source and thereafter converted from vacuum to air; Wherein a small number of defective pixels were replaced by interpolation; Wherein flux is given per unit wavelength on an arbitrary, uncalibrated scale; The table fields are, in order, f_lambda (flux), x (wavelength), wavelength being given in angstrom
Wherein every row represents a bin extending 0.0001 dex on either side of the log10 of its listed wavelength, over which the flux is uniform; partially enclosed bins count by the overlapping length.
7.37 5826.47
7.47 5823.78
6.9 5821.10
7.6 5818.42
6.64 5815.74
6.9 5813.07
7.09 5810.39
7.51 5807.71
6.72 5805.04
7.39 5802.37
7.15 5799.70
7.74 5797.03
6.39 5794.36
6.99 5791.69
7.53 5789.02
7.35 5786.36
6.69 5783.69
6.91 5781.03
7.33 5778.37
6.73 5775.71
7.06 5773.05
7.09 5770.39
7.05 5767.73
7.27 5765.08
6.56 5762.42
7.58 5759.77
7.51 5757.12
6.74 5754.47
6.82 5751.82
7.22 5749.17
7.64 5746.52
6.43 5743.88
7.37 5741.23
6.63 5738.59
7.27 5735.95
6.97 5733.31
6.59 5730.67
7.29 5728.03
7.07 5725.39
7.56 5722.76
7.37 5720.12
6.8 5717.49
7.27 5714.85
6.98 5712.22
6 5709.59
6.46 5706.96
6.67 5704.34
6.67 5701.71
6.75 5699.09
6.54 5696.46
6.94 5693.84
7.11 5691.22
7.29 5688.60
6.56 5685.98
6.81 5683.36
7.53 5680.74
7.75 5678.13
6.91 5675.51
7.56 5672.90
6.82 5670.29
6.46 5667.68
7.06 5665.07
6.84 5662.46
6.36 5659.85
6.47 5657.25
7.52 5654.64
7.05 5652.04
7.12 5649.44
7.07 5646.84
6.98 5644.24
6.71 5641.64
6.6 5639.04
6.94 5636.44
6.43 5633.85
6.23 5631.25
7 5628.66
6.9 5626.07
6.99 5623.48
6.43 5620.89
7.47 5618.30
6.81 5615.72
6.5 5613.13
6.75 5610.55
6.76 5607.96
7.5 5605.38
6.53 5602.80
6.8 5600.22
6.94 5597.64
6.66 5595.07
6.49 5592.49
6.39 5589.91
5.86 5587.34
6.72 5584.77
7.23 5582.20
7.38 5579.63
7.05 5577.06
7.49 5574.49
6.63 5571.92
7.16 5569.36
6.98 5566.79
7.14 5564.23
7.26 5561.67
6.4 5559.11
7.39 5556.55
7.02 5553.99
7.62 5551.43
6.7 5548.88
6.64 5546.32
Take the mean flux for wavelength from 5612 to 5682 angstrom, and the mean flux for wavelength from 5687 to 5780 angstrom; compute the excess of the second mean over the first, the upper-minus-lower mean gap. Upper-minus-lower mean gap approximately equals 0.08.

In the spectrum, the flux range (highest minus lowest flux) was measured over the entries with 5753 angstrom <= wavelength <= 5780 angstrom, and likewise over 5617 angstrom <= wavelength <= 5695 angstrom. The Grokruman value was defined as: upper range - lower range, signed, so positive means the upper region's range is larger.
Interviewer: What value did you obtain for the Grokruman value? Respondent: -0.5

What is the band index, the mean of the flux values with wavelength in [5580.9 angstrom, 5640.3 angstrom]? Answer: 6.74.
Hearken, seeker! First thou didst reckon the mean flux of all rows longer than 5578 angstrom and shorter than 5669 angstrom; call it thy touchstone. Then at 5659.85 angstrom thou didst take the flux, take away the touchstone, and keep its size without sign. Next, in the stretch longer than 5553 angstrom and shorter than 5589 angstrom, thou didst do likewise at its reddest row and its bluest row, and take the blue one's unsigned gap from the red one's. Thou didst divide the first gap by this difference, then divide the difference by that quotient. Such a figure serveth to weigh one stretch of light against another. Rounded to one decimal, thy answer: 1.2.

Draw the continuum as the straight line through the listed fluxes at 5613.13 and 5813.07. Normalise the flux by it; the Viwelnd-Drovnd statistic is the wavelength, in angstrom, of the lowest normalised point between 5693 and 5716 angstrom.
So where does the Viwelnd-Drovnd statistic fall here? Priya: 5709.59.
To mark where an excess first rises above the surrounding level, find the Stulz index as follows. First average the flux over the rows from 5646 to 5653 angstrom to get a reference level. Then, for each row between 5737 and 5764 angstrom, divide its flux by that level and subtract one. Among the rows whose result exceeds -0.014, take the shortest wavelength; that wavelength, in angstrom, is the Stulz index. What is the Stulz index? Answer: 5741.23 angstrom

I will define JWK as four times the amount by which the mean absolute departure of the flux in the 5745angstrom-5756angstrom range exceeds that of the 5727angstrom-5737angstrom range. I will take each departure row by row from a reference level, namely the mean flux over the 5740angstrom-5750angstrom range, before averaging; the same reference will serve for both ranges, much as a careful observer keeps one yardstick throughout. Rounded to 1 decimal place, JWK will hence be 0.3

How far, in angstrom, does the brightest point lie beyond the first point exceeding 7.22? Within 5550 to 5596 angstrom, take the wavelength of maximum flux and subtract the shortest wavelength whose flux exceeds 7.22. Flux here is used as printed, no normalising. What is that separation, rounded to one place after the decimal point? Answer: 0.0 angstrom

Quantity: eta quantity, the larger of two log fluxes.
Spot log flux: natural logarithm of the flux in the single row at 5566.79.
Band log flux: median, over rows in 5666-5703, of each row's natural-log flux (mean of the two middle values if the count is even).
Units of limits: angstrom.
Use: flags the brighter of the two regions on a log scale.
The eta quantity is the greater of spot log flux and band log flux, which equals 1.94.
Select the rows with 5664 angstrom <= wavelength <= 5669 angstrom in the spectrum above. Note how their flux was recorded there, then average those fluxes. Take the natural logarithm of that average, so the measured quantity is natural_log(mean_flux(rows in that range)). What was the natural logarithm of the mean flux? 1.91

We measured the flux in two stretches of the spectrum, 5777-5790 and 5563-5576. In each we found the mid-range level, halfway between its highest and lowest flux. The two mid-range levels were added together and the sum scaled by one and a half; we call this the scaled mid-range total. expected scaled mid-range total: 21.3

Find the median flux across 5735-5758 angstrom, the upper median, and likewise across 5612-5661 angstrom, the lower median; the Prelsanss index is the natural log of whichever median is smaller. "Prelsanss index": 1.93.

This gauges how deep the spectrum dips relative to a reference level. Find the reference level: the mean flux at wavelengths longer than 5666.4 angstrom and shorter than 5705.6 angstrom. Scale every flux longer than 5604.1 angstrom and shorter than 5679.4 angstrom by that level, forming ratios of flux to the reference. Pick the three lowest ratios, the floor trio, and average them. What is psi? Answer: 0.911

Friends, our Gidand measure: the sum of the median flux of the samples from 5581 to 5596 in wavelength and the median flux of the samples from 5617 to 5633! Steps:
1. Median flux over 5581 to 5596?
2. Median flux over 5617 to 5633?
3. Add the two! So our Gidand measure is 13.5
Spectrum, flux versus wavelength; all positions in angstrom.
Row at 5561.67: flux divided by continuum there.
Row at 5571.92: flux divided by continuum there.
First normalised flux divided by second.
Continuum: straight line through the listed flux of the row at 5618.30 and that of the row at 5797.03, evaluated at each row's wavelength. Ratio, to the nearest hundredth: 1.10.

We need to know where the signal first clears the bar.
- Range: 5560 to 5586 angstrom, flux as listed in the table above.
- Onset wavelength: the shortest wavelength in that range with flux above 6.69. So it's 5561.67 angstrom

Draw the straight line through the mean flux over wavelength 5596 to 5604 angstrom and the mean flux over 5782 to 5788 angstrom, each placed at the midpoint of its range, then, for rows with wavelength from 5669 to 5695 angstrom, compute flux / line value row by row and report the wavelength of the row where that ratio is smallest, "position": 5685.98 angstrom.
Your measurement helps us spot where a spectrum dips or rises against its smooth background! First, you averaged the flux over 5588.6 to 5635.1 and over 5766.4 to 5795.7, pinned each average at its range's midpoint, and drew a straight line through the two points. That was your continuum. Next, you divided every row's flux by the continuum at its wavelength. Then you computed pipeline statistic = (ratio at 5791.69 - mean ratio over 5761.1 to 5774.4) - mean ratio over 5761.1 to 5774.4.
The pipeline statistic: -1.01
